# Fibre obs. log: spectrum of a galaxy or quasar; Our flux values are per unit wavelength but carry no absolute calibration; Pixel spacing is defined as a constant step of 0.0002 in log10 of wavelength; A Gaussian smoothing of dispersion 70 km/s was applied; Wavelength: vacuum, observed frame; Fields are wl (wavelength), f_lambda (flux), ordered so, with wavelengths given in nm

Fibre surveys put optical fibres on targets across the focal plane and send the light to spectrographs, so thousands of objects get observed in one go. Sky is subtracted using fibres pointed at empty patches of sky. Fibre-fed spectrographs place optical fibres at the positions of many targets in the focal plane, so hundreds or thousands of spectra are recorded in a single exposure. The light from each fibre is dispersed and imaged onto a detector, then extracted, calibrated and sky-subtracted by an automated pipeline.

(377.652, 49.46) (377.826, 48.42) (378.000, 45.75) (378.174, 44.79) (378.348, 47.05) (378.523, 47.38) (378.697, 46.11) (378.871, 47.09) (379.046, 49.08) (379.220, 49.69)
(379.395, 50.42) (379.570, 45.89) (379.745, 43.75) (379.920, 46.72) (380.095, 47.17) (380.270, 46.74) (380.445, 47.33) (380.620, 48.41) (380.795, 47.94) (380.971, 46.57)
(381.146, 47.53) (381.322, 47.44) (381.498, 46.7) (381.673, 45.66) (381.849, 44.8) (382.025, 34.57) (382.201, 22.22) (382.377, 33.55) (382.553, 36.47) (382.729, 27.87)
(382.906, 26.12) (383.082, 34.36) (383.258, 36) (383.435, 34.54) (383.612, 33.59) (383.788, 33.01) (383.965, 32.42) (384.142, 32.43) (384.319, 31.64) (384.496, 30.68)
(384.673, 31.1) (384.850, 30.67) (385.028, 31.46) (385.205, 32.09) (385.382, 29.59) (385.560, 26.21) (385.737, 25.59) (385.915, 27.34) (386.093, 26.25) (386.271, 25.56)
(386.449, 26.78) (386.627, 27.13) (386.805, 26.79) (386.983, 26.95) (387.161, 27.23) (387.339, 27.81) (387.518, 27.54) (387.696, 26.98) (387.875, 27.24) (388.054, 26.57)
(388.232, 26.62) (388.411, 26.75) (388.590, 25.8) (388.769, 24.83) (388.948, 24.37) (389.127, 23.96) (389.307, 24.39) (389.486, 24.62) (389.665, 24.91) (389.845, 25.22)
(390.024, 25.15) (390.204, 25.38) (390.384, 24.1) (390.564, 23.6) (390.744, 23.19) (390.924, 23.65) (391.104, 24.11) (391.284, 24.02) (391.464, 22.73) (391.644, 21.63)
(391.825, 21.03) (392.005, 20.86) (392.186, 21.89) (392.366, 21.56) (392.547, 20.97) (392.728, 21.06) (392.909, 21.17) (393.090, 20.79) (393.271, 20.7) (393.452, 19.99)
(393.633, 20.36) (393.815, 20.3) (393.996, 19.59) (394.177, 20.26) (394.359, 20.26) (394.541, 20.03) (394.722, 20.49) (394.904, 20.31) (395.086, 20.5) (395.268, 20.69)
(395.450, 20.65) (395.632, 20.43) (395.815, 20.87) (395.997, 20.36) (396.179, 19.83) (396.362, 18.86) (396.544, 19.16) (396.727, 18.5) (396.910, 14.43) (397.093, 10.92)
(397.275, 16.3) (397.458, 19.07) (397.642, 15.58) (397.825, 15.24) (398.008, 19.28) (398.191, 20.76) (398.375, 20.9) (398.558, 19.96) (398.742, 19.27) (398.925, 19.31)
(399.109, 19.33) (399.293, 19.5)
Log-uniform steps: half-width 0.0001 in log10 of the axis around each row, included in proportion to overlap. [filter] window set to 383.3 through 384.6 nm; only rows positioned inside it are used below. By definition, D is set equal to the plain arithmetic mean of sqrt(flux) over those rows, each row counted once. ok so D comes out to 5.7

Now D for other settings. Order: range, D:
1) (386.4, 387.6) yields 5.2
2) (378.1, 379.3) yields 6.9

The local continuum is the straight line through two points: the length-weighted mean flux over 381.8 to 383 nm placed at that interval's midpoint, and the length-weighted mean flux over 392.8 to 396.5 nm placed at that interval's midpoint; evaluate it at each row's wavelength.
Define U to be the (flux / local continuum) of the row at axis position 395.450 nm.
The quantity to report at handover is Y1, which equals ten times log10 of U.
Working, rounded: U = 1.06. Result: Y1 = 0.24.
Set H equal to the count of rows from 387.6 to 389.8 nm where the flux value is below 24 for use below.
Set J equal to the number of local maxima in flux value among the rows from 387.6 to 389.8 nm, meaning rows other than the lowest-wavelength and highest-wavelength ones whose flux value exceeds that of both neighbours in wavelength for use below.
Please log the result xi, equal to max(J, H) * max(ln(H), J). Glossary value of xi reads 4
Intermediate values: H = 1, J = 2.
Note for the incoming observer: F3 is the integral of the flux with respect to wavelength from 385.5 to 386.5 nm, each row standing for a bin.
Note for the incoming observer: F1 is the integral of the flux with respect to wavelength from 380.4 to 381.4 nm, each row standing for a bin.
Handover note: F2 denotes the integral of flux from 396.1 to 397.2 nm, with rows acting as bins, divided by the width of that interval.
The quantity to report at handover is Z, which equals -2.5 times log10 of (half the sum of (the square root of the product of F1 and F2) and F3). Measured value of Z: -3.59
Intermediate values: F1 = 48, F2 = 17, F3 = 26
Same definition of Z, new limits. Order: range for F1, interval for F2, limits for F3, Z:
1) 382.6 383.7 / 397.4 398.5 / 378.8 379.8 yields -3.91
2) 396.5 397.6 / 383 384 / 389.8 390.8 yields -3.48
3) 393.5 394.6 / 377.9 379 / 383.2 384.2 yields -3.79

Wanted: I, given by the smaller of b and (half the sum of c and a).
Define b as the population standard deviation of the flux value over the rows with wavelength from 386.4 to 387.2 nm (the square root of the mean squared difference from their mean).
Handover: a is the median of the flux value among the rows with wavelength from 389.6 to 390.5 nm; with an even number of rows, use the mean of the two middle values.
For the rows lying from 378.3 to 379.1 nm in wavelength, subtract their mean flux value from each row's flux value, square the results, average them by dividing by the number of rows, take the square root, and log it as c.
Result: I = 0.18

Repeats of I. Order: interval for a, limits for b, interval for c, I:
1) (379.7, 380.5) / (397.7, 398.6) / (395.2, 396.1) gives 2.08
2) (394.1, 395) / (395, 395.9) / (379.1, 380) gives 0.15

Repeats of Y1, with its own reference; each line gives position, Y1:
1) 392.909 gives -0.16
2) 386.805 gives -0.14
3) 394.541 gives -0.08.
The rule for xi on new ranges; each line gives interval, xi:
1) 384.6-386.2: 4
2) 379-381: 9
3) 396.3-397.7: 17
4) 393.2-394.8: 20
